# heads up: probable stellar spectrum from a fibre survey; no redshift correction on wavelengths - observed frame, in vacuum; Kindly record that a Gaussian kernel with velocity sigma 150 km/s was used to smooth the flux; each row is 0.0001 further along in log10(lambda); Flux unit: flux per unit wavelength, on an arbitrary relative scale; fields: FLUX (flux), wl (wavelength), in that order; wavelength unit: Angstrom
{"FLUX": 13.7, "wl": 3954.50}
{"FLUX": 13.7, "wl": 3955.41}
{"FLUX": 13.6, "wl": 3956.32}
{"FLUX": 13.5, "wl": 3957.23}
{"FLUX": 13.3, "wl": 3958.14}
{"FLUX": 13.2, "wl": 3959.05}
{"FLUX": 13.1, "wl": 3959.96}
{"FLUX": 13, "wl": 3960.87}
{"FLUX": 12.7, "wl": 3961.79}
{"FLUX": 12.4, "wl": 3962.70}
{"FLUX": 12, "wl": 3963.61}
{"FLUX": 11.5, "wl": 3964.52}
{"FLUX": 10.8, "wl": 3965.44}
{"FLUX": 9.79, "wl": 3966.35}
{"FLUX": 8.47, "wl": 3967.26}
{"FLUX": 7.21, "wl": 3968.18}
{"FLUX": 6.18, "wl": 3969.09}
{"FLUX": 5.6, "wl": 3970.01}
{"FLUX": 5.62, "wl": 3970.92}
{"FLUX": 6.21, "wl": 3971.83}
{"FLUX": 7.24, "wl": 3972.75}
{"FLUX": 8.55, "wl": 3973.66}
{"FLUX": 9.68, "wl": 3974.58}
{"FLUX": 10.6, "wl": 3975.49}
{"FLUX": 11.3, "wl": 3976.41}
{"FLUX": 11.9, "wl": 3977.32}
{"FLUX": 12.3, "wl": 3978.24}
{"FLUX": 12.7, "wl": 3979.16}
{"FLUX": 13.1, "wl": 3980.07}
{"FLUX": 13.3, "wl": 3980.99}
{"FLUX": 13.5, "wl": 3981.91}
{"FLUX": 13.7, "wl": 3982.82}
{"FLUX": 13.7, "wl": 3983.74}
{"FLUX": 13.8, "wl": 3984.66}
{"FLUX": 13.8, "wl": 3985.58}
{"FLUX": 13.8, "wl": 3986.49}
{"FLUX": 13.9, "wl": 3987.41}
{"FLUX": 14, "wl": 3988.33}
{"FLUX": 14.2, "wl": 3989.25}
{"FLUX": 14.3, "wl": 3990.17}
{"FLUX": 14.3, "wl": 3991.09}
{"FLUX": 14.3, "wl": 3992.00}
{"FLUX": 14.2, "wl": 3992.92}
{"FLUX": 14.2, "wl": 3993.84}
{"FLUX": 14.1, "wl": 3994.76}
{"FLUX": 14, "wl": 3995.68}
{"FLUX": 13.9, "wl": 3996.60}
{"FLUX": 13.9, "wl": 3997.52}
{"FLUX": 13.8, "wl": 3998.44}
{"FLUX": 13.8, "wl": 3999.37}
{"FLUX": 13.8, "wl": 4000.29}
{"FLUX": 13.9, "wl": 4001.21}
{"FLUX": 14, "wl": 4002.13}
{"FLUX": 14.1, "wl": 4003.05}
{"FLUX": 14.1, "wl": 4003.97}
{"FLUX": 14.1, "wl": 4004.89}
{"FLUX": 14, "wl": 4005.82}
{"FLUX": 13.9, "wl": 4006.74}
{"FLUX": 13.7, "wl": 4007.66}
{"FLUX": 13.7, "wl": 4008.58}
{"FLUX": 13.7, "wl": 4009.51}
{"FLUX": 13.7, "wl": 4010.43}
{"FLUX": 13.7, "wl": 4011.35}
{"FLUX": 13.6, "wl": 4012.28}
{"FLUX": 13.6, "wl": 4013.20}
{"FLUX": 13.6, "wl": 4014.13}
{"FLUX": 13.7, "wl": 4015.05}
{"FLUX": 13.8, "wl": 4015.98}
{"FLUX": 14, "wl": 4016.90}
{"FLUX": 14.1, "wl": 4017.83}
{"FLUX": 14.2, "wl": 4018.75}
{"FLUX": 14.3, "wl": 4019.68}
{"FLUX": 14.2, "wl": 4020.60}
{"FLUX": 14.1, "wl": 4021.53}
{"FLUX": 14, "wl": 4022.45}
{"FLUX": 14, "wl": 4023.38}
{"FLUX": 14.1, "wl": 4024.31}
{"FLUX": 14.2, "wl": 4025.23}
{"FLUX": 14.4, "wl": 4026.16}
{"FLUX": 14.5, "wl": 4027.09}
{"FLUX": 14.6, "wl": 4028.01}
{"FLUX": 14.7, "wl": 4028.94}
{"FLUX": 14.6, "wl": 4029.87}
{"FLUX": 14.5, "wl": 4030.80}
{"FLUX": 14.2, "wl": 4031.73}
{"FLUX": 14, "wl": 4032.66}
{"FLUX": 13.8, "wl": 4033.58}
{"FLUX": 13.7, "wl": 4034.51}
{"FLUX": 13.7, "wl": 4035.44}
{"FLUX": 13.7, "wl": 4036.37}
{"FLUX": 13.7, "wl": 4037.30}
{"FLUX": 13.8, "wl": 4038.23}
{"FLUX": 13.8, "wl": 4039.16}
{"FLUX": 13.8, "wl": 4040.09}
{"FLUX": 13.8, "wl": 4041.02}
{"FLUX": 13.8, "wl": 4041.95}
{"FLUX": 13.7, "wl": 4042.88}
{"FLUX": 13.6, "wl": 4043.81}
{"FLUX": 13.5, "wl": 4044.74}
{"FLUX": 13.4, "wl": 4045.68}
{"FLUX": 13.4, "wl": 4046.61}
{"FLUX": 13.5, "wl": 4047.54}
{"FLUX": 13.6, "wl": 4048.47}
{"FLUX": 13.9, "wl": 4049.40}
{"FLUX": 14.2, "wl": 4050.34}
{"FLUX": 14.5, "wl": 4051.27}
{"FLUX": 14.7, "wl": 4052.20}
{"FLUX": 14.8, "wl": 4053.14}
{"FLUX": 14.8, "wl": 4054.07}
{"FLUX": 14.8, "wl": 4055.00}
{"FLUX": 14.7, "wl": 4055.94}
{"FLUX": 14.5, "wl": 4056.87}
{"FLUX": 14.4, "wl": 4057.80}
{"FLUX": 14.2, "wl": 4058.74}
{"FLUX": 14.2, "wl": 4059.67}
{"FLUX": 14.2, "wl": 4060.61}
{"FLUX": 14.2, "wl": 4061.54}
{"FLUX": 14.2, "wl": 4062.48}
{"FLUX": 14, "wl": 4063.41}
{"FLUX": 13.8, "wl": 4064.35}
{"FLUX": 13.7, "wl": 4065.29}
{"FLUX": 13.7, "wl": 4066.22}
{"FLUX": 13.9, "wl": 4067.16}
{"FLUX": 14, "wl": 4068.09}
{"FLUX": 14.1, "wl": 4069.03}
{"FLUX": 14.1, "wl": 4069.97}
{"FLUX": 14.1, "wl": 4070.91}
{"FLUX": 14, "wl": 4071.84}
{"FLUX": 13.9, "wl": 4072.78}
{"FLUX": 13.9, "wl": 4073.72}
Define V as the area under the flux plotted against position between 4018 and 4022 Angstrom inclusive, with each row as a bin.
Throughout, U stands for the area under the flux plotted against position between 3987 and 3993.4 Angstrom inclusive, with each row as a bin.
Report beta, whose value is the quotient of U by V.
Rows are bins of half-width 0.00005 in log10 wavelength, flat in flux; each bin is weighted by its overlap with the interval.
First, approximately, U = 91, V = 57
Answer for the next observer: 1.6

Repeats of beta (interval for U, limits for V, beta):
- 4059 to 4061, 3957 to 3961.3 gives 0.5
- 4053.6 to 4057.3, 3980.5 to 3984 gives 1.2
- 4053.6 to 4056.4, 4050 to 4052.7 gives 1.1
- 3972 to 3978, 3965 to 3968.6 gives 1.8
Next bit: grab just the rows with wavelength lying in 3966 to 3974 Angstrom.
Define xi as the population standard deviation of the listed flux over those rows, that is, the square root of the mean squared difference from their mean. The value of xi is 1.4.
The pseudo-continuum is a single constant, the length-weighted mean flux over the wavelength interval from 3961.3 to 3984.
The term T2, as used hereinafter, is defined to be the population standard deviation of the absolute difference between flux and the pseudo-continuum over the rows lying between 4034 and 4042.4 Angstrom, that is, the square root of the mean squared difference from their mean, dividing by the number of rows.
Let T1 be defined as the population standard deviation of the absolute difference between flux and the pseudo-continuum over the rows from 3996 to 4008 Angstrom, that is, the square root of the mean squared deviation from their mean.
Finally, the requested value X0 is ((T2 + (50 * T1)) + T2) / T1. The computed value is 50.8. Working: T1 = 0.12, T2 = 0.0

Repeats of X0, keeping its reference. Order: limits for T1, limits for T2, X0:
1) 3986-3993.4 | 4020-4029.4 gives 52.6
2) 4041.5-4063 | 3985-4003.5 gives 50.8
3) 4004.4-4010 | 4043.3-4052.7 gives 55.6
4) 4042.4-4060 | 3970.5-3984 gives 54.8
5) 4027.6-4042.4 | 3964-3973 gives 58.9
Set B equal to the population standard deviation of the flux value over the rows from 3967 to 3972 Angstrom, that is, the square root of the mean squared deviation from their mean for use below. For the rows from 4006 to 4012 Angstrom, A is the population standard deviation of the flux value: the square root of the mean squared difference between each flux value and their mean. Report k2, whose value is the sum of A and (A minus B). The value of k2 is -0.86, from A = 0.1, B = 1.0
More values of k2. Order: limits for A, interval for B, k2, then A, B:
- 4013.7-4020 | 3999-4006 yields 0.37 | 0.2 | 0.1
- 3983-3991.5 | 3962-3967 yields -0.48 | 0.2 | 0.9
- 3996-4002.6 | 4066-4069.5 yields -0.01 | 0.1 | 0.1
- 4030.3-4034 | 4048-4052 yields 0.18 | 0.3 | 0.3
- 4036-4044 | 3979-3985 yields -0.23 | 0.1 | 0.4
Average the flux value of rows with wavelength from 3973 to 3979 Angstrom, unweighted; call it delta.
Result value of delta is 10.7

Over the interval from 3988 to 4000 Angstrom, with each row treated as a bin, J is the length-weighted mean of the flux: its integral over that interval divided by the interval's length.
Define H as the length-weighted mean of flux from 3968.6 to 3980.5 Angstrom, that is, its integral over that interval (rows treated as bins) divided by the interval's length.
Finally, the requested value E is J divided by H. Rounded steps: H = 9.3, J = 14.1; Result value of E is 1.51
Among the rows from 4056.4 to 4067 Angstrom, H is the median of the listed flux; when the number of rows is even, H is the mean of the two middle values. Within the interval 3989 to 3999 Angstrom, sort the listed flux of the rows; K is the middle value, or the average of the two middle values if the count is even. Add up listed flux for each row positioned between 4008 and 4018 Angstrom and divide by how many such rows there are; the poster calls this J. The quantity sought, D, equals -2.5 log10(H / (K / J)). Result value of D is -2.85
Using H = 14.2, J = 13.7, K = 14.2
